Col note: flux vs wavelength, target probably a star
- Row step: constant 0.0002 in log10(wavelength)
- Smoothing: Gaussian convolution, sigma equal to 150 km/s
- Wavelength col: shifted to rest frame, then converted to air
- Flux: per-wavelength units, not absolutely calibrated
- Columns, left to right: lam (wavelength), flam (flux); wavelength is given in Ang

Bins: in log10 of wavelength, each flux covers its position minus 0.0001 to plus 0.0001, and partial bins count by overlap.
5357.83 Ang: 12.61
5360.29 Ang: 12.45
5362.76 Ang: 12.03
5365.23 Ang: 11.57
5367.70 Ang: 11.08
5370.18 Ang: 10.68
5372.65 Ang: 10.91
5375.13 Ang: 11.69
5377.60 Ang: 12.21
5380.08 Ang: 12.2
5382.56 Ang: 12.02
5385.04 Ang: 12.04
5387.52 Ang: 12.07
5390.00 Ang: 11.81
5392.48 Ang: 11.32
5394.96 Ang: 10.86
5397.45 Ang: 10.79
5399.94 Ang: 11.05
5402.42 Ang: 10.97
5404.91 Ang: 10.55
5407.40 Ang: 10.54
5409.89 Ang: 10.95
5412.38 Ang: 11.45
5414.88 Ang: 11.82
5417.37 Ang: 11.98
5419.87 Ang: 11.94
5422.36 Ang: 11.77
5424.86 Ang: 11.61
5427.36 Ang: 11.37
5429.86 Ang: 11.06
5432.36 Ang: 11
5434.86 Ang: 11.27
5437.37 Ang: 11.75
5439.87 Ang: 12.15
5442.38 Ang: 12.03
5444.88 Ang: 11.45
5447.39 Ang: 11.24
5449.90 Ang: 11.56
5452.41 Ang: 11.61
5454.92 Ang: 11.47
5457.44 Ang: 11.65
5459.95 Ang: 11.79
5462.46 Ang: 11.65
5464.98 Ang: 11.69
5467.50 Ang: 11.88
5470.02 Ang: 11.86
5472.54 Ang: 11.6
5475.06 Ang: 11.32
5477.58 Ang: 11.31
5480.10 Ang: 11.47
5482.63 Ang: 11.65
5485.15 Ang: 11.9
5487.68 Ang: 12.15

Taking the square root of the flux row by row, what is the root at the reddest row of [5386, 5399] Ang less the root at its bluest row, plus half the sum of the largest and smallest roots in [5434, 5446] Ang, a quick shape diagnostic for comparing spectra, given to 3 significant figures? 3.23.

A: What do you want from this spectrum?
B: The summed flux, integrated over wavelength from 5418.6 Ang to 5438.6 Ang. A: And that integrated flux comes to 229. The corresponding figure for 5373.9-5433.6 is 684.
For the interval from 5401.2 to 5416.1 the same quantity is 165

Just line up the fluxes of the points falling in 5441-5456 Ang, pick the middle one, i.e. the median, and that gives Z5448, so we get 11.5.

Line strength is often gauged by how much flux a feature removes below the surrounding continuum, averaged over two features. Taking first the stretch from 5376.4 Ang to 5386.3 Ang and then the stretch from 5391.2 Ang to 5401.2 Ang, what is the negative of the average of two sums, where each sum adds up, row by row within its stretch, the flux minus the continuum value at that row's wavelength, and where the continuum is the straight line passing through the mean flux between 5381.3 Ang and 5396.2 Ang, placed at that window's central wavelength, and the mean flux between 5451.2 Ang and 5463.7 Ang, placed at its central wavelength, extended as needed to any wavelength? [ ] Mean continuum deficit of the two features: 0.5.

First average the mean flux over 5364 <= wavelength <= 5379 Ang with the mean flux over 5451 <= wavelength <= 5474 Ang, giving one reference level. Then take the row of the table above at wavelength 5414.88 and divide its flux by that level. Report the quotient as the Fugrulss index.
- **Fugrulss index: 1.03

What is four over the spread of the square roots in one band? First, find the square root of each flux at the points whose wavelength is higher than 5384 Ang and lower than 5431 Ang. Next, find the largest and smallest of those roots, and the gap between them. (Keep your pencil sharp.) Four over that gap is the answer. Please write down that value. 18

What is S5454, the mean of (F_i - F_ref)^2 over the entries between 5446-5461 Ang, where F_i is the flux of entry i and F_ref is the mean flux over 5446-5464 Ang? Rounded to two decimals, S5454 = 0.03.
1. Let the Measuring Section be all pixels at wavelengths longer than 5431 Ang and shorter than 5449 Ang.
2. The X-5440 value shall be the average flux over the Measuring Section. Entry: 11.6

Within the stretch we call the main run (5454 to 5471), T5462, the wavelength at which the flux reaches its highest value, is 5467.50 Ang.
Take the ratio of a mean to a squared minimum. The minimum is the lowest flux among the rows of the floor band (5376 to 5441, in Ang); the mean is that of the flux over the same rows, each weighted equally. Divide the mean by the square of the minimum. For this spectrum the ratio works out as 0.103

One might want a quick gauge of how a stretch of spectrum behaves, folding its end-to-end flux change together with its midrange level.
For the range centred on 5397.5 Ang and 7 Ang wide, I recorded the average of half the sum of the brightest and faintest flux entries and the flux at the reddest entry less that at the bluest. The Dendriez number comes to 5.6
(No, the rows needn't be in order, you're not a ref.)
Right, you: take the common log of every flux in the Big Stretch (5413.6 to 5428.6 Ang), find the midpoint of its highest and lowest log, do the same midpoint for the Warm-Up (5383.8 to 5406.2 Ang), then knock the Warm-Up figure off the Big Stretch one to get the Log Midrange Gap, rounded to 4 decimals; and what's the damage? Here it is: 0.0146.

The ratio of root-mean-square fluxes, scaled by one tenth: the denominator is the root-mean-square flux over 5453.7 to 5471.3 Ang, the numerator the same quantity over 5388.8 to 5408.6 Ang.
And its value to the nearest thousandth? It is 0.094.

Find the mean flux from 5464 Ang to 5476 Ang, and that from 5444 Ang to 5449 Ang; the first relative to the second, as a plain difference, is 0.33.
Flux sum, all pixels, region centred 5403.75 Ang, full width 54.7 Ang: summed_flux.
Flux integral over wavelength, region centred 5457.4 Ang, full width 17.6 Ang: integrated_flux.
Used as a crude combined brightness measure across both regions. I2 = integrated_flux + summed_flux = 457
